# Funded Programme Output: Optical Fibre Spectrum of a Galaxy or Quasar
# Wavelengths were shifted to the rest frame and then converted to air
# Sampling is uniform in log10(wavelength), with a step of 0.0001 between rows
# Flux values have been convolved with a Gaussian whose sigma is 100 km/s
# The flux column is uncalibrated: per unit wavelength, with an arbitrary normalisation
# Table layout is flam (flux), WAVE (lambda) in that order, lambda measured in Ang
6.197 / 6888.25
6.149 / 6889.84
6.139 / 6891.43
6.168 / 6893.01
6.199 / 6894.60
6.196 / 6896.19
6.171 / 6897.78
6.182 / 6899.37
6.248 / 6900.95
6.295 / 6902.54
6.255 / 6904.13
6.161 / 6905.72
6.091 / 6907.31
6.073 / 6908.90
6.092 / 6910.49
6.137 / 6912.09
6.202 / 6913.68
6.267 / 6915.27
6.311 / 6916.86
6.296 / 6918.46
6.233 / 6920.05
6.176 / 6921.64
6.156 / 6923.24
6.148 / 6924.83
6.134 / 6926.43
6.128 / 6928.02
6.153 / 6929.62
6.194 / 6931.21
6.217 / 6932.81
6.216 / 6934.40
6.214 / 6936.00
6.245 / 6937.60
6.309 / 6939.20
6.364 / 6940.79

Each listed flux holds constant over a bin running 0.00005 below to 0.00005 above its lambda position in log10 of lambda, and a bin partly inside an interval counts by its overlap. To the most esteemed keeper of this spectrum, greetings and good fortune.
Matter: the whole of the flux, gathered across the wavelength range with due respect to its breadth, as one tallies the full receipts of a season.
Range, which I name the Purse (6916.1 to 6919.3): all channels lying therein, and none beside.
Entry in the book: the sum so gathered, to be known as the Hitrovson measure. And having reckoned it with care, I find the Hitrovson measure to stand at 20.1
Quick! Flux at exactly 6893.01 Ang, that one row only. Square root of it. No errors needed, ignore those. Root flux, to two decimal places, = 2.48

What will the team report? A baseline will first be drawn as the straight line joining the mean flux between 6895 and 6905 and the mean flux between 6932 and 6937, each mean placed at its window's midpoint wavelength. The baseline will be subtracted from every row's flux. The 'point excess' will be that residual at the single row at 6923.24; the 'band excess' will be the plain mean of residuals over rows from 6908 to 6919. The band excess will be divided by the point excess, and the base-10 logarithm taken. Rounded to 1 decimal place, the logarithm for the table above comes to -0.4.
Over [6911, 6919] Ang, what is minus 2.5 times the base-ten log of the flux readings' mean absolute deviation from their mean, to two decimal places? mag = 3.08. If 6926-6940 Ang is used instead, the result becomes 3.41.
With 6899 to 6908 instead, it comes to 3.04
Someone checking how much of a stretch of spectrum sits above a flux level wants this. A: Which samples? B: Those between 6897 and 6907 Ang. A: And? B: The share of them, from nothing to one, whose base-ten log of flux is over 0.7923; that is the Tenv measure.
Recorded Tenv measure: 0.5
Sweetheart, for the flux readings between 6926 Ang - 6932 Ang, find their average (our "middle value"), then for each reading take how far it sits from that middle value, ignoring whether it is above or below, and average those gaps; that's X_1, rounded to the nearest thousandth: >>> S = 0.021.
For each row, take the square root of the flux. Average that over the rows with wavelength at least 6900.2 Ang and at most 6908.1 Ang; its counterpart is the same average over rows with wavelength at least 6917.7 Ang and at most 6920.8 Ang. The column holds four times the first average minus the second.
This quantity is 7.46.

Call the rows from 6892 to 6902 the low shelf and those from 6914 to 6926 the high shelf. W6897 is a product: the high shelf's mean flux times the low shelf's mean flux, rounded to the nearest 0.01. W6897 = 38.57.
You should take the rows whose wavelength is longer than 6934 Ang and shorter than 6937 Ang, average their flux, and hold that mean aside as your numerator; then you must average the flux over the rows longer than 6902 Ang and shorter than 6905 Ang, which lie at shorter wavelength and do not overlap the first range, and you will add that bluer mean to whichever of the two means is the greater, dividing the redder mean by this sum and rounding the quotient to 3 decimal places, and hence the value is 0.495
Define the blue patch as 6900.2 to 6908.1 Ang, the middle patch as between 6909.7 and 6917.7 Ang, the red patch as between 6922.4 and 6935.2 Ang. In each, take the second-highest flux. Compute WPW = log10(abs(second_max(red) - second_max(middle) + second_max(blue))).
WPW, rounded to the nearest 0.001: 0.793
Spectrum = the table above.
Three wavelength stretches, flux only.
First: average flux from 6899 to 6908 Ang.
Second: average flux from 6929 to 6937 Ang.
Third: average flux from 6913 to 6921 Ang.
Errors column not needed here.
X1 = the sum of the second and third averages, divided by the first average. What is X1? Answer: 2.01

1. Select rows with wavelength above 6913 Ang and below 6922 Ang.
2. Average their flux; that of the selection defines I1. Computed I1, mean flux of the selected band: 6.25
